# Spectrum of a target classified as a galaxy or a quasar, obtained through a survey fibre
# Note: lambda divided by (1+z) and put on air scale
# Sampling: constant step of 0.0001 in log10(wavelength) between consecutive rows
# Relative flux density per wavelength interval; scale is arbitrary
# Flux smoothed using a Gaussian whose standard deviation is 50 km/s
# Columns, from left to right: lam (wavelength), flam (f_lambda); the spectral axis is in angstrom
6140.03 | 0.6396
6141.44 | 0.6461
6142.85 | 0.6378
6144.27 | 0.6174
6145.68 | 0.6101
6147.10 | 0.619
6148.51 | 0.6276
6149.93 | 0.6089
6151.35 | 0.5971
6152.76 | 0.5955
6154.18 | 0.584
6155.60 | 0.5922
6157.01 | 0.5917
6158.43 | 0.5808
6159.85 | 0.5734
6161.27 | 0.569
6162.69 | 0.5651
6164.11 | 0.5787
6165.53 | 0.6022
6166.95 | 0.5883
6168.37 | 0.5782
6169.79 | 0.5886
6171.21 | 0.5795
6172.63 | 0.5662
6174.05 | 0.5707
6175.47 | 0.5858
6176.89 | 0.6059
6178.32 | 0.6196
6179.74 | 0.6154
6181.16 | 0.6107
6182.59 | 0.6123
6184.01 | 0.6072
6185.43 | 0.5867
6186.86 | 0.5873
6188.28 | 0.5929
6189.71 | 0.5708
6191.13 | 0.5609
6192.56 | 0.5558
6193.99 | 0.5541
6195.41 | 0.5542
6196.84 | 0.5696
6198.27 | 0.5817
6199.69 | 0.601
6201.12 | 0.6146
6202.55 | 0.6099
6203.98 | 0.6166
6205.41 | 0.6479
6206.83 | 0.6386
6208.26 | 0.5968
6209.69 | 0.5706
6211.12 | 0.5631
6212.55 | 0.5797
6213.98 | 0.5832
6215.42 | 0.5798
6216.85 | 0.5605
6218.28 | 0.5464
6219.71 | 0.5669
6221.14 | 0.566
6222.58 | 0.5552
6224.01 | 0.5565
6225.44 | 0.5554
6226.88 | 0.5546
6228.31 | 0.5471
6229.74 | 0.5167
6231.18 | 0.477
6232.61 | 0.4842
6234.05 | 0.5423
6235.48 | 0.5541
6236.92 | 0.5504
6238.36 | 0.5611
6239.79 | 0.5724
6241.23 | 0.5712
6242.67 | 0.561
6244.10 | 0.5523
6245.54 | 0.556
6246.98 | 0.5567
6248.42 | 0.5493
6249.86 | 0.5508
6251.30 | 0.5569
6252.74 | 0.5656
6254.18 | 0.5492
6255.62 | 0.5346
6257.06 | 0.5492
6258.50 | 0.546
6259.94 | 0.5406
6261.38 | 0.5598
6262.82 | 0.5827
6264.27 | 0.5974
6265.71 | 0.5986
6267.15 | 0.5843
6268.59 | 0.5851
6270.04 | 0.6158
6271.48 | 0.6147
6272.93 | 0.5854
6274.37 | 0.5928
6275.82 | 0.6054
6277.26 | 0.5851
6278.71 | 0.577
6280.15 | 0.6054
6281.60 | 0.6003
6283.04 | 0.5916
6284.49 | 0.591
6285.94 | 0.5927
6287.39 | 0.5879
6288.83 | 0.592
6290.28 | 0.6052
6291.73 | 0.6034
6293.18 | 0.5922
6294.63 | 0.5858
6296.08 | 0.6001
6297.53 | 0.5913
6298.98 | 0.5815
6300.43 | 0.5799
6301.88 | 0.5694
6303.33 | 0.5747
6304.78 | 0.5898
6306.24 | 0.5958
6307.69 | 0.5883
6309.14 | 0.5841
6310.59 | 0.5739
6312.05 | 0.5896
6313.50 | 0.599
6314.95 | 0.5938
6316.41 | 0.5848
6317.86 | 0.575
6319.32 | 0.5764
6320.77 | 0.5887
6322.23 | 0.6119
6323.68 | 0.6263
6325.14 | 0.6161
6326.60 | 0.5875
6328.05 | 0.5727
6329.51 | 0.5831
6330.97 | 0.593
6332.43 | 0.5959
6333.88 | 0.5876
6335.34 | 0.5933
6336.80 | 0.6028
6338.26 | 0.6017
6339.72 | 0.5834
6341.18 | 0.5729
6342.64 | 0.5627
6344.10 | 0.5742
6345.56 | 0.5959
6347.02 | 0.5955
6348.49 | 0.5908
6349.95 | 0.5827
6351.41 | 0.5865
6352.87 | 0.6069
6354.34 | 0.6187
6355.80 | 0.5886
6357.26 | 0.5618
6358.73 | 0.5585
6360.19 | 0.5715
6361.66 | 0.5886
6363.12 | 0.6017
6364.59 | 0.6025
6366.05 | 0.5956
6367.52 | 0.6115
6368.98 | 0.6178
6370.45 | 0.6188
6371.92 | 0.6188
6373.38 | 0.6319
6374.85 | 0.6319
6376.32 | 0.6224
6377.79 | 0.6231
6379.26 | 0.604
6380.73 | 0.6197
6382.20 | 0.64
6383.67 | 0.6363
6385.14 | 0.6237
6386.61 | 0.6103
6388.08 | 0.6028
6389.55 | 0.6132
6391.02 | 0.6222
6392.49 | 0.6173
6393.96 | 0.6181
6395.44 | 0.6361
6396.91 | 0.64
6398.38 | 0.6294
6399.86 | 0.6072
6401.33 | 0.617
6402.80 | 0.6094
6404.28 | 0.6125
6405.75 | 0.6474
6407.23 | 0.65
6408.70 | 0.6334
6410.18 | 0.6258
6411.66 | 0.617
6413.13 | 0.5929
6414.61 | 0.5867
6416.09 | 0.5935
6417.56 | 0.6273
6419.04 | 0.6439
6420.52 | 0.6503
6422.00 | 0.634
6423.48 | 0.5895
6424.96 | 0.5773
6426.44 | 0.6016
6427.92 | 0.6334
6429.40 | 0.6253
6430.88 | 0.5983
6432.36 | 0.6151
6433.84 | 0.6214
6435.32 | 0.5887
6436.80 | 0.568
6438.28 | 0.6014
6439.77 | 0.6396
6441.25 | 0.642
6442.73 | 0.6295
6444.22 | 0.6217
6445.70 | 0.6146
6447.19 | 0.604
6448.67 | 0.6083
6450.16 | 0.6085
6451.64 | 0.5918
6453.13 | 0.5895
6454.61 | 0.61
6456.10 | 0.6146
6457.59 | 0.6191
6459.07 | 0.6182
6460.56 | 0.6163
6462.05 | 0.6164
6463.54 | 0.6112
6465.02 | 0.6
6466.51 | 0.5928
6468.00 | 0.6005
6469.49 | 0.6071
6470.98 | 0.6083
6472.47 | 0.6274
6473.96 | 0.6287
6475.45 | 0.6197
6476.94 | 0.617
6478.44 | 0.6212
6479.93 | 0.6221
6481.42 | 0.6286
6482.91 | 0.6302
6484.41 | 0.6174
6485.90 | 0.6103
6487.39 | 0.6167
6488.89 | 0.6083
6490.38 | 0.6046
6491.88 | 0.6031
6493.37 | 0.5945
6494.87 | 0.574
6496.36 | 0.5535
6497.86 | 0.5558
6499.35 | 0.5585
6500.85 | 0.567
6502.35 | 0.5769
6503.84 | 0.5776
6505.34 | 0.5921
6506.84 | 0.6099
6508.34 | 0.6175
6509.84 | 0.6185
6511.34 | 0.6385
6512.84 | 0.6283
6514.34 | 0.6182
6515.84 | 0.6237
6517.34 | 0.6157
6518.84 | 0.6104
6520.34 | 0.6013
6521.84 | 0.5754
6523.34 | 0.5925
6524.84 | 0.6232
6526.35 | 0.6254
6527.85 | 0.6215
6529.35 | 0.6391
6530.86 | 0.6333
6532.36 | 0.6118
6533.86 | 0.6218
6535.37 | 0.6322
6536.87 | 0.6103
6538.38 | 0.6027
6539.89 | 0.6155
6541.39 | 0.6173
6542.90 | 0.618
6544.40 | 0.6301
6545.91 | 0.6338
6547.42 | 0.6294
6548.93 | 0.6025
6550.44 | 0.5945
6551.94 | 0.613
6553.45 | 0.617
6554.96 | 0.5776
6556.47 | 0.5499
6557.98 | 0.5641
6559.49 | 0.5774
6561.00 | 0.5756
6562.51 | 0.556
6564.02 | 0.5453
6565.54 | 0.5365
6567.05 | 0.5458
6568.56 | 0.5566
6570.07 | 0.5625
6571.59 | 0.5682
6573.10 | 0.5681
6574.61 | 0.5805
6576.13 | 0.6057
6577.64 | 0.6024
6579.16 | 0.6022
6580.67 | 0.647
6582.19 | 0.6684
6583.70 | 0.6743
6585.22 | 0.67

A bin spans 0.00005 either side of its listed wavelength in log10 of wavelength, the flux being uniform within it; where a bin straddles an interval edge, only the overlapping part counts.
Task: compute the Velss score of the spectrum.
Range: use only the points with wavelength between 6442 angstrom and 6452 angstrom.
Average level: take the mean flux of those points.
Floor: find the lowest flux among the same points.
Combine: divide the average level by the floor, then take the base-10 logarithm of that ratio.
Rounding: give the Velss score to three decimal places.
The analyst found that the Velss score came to 0.014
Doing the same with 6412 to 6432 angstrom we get 0.025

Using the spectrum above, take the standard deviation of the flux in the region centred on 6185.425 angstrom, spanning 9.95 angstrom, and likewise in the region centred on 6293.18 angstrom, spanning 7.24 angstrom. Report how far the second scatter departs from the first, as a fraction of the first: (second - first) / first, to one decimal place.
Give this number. -0.5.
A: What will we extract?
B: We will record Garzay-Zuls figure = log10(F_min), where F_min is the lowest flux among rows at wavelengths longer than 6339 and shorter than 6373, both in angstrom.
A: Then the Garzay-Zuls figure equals -0.253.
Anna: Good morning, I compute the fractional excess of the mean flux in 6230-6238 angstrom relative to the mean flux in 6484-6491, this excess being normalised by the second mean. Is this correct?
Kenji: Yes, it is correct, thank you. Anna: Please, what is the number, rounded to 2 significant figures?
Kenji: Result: -0.15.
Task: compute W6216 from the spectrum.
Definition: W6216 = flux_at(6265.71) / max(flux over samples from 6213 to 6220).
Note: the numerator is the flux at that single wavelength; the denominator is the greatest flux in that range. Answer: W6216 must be 1.03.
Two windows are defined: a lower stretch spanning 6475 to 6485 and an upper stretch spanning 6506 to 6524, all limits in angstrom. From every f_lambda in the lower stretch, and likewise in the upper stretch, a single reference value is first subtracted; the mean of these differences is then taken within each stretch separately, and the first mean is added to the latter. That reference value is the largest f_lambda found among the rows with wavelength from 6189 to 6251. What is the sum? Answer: -0.061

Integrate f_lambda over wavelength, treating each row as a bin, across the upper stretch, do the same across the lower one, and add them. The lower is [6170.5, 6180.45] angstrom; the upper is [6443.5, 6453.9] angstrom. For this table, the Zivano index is 12.2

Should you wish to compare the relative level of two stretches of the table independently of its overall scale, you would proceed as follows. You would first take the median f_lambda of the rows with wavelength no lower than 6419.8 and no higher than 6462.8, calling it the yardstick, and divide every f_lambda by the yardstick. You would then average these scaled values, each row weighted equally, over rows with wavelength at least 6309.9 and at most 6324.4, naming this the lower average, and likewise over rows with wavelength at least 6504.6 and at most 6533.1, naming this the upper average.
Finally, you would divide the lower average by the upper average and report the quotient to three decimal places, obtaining 0.962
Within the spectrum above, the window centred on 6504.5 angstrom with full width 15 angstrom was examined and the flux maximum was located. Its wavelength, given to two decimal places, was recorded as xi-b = 6511.34 angstrom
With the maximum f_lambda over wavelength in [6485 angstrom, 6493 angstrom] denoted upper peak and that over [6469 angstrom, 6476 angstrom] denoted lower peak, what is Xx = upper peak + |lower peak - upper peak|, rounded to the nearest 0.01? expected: 0.63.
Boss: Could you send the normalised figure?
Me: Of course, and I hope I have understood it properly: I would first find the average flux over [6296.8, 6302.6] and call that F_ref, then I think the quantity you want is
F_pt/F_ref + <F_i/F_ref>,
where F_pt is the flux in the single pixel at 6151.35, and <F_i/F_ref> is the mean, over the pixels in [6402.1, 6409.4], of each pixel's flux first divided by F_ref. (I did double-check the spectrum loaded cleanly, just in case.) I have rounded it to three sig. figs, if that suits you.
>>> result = 2.11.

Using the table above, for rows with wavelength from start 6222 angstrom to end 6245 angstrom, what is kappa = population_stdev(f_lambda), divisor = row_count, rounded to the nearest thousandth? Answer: 0.027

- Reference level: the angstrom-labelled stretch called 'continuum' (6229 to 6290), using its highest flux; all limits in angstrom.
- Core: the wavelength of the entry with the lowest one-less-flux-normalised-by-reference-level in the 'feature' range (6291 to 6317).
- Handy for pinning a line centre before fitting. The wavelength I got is 6291.73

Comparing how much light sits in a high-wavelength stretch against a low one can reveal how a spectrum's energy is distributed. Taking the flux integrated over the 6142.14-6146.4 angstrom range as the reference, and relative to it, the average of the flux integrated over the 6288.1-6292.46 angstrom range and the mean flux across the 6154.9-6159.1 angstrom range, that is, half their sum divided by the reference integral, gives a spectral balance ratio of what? 0.606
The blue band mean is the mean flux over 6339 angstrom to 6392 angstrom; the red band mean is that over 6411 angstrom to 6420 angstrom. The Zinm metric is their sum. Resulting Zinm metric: 1.21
